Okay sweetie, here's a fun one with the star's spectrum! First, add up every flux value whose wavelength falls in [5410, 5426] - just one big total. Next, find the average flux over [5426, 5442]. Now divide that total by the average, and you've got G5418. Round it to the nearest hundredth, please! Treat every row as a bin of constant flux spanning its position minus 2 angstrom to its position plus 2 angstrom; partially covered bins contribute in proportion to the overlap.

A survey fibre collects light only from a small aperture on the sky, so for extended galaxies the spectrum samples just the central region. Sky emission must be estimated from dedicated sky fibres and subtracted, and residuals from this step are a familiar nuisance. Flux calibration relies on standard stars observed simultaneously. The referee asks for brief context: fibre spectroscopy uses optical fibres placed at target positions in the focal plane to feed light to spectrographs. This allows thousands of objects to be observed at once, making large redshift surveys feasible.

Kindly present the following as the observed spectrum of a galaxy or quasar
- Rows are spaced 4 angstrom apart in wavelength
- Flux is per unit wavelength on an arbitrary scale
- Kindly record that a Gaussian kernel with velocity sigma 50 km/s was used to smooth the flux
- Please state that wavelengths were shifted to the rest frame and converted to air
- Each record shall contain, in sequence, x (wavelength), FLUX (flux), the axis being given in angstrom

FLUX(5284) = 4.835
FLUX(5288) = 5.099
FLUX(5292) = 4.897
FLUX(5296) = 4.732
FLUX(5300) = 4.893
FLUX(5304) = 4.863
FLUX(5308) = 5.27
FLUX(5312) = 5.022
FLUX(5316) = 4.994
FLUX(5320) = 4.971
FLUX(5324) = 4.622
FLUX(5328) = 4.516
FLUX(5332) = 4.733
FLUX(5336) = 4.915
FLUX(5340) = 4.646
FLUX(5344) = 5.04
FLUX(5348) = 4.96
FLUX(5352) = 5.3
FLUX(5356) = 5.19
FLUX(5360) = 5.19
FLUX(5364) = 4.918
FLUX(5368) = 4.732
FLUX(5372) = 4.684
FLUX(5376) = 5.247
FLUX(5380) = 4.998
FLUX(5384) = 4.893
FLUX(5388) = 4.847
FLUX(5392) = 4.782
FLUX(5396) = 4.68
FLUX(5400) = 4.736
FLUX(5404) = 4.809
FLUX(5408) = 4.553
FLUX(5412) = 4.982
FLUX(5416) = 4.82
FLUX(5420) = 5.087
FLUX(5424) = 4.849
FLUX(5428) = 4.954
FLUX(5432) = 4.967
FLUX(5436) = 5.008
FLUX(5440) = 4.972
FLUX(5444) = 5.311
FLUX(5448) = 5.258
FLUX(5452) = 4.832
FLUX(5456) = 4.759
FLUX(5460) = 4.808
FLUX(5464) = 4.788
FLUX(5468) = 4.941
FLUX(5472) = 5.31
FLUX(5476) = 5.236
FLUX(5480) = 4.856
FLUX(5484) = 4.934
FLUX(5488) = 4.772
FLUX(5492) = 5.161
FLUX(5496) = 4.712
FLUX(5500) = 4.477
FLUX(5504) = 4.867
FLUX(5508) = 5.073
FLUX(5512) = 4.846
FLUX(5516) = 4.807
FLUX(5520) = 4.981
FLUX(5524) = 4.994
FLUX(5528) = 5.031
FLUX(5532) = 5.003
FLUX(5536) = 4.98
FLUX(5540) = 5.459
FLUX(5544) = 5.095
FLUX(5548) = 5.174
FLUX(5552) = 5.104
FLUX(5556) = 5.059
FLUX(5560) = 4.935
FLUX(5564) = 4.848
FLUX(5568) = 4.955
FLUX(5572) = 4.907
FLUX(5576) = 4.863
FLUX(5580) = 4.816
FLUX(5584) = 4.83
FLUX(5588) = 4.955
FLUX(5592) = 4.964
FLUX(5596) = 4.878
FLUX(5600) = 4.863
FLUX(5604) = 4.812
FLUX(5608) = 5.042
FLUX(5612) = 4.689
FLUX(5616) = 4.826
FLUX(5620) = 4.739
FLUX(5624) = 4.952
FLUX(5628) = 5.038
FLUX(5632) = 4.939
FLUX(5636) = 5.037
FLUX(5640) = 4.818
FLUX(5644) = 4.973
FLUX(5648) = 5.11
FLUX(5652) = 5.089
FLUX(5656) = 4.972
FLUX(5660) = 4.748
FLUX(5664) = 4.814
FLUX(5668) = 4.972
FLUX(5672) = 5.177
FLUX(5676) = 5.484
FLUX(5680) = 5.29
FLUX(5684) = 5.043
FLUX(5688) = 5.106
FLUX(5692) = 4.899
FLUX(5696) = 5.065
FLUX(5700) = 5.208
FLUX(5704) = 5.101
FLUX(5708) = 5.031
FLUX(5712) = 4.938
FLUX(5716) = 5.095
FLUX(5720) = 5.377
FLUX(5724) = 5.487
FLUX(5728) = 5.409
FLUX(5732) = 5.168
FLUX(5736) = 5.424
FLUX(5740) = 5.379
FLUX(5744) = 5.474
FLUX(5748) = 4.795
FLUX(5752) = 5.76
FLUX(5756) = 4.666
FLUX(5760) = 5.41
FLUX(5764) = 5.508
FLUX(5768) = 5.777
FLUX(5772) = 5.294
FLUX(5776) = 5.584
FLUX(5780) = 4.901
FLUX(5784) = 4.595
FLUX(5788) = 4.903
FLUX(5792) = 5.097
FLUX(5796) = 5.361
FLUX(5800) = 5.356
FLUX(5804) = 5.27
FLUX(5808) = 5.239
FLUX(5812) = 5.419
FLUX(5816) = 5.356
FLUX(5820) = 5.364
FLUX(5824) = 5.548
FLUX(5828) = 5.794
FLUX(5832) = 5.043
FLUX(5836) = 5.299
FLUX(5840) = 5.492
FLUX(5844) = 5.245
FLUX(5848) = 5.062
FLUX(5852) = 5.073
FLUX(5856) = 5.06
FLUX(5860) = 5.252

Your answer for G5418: 3.97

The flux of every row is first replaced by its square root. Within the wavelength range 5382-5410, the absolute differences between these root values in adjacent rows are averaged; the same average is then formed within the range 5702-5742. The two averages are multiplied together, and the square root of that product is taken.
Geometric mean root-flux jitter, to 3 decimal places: 0.027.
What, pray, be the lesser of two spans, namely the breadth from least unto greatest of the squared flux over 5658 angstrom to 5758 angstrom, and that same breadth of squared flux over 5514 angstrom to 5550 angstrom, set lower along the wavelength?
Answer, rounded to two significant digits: 6.7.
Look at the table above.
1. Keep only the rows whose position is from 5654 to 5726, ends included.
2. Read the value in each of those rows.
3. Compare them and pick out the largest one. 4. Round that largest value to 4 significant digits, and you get 5.487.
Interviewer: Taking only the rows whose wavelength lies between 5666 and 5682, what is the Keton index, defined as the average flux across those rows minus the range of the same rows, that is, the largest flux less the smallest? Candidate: 4.7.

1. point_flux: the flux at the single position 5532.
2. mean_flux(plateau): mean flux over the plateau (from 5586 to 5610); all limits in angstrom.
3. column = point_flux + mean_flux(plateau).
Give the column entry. 9.9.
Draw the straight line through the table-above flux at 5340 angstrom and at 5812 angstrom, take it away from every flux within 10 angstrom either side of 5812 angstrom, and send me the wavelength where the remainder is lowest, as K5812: 5808 angstrom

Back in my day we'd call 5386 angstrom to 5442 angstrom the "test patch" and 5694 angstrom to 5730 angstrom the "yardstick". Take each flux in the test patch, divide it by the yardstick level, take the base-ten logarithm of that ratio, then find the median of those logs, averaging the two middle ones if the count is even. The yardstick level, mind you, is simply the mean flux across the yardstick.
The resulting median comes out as -0.030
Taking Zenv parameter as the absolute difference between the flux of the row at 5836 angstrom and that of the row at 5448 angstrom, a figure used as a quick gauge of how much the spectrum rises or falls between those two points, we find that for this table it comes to 0.04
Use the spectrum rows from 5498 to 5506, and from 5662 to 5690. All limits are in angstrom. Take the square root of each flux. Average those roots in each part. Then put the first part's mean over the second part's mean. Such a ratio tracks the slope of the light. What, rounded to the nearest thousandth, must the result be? 0.955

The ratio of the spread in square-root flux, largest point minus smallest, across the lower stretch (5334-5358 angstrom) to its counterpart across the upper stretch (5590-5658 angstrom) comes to 1.5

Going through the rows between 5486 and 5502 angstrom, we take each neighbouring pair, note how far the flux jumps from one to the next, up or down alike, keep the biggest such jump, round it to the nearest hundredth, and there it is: 0.45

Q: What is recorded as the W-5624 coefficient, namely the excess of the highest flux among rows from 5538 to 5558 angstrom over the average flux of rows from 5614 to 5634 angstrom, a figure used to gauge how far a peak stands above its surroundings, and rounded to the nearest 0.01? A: 0.56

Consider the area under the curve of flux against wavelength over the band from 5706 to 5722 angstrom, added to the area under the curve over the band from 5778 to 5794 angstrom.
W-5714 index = 160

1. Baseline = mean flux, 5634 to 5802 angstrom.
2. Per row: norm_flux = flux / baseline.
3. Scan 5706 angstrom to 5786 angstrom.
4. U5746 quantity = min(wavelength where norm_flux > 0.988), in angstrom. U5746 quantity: 5720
